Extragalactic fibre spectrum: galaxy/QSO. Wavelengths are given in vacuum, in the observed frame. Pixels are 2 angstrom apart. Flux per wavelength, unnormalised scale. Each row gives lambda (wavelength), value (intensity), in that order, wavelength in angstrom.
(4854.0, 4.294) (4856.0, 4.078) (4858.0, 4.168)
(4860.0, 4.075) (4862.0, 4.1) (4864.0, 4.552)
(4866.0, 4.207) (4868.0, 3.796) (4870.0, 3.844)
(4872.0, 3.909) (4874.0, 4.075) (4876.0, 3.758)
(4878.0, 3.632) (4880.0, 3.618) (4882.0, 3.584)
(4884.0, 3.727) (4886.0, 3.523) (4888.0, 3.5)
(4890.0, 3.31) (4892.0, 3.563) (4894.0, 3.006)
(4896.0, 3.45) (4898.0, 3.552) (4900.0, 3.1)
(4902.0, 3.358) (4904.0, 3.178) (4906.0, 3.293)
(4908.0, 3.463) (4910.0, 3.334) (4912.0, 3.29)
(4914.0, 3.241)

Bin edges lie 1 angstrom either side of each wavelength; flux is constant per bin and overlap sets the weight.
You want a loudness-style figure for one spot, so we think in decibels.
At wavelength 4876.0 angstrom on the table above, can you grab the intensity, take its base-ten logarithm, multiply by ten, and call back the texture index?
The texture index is 5.7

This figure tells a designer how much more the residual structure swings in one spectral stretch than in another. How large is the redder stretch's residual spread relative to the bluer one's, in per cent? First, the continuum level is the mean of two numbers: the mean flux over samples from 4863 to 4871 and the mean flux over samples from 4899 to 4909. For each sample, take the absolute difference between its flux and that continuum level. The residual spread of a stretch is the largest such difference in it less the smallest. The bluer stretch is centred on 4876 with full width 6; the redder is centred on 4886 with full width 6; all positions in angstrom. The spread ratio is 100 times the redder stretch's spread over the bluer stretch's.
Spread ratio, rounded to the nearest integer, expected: 46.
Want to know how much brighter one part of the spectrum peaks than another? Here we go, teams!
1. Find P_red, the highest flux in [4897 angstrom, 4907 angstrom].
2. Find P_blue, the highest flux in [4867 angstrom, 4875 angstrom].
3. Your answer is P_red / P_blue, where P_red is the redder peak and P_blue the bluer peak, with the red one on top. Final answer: 0.87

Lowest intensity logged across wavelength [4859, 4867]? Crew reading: 4.075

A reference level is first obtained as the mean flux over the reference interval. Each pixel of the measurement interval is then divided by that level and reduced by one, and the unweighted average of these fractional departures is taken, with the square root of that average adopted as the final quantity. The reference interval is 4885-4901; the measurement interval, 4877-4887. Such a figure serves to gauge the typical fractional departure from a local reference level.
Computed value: 0.27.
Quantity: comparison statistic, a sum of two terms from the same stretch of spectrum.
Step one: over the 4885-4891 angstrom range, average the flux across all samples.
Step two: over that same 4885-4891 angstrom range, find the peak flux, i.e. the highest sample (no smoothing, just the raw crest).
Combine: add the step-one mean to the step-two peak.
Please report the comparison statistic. 7.0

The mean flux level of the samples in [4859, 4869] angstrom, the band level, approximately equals 4.15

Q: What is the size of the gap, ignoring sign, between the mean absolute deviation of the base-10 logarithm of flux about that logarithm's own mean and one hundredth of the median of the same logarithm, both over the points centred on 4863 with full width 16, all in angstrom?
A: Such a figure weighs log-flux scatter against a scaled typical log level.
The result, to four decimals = 0.0102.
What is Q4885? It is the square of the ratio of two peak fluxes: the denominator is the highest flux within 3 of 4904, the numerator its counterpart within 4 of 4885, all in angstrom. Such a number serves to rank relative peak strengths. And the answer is 1.23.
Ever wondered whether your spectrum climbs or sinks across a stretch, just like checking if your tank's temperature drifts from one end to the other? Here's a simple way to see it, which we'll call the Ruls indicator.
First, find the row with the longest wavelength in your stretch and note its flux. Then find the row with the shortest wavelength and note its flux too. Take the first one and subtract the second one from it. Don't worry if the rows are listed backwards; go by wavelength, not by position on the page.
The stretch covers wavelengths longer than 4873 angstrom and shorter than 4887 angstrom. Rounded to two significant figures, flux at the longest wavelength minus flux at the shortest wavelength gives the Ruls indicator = -0.55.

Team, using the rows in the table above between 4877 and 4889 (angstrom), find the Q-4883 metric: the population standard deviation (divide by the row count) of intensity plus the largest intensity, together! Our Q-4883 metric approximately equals 3.80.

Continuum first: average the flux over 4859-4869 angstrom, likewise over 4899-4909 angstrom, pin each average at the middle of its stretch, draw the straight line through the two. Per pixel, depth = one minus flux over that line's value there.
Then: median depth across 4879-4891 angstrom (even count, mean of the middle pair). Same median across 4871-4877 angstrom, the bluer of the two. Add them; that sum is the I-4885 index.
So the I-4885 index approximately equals 0.059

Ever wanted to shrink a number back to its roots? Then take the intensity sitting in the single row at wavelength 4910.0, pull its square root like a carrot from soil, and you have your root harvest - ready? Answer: 1.83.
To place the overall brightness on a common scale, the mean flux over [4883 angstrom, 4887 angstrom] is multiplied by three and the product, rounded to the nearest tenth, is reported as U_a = 10.9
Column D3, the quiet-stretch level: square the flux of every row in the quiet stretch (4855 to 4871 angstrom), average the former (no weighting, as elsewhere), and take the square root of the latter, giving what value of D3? 4.11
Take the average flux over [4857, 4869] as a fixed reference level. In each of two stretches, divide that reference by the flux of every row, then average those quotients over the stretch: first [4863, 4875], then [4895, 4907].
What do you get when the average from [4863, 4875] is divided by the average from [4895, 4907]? 0.82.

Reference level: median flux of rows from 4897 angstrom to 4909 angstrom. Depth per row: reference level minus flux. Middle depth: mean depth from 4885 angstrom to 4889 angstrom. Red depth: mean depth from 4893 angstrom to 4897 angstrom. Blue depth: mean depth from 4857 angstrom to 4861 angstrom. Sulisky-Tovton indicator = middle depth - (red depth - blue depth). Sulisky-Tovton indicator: -1.1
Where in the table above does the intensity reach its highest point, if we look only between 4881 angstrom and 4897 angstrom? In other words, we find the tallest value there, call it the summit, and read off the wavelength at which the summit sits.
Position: 4884.0 angstrom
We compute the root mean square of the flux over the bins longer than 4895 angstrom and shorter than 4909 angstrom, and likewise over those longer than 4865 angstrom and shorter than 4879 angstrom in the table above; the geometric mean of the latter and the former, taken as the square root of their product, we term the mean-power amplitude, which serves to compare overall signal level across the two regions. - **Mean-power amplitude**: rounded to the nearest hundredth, 3.61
